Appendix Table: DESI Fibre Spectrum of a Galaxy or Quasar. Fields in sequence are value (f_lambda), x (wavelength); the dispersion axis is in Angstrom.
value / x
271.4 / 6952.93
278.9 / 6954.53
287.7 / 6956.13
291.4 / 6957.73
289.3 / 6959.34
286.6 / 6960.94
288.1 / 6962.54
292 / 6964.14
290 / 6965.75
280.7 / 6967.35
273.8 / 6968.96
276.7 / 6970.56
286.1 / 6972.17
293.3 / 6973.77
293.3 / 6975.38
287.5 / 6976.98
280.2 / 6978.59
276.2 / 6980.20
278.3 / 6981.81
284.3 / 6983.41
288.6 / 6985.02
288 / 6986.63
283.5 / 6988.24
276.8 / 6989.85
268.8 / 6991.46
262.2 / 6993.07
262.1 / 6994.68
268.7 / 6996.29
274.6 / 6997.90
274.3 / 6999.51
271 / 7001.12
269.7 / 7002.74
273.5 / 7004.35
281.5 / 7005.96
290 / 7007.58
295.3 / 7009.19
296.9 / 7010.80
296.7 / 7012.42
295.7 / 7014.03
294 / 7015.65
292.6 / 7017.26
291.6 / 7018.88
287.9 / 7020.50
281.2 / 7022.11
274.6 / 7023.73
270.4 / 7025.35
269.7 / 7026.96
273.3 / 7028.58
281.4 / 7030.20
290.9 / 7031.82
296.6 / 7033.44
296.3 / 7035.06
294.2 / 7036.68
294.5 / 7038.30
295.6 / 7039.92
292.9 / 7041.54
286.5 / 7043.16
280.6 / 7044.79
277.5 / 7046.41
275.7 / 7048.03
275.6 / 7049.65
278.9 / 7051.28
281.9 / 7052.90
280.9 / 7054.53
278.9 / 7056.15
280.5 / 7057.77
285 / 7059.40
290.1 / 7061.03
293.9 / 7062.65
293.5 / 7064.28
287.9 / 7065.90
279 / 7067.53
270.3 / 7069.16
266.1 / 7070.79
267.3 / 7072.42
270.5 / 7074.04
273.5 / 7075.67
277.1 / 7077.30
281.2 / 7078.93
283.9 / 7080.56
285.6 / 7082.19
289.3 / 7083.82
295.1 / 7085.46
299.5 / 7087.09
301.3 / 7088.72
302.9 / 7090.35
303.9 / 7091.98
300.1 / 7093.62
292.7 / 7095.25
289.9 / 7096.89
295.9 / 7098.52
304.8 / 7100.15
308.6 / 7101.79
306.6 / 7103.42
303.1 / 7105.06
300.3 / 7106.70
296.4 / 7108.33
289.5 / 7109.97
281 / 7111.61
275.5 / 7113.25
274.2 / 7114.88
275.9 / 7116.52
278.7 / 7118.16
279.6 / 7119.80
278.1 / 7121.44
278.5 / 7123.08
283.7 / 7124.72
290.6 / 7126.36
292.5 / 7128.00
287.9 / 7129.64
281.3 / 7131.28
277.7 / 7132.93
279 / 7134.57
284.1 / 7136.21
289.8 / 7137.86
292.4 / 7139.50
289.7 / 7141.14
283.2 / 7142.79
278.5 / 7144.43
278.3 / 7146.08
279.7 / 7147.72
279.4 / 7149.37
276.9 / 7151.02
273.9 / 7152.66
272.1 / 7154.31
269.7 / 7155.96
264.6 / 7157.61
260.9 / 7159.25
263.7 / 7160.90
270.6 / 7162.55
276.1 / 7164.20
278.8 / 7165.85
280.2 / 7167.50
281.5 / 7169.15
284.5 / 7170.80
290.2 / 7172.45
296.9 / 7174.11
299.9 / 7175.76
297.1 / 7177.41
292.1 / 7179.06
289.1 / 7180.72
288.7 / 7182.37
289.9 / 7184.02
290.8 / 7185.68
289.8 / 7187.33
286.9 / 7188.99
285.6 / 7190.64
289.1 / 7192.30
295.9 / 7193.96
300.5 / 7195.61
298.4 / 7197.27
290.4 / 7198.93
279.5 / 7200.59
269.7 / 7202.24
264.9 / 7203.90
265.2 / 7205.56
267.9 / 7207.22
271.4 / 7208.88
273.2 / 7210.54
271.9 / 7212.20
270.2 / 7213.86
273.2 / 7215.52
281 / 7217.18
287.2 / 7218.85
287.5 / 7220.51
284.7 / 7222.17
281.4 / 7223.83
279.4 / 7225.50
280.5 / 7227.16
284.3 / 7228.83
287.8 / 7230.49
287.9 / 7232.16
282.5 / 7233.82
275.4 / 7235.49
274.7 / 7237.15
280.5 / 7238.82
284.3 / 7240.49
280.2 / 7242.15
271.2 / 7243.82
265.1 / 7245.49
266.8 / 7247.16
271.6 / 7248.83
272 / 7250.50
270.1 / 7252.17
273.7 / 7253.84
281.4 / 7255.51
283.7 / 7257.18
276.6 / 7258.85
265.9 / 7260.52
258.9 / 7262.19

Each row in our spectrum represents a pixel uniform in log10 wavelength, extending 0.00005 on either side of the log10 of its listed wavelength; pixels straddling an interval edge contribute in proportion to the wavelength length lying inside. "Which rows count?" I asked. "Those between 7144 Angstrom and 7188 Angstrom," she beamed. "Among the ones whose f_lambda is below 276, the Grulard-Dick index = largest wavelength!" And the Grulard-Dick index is 7162.55 Angstrom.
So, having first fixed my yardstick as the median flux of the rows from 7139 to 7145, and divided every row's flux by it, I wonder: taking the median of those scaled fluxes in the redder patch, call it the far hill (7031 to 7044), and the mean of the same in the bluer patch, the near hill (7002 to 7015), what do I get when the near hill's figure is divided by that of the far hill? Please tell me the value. 0.98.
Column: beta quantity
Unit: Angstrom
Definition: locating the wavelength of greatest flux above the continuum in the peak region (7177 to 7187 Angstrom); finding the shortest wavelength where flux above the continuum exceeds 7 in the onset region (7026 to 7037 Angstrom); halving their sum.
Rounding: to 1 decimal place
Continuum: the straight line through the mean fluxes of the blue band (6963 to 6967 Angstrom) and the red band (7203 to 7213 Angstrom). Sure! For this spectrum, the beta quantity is 7105.4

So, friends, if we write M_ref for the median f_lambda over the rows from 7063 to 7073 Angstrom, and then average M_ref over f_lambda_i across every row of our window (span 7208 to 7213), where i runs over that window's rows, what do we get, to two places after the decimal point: 1.01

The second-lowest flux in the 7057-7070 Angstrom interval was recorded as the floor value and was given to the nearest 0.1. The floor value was 279.0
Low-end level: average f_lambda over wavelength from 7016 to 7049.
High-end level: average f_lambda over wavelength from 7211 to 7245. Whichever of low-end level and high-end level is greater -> 285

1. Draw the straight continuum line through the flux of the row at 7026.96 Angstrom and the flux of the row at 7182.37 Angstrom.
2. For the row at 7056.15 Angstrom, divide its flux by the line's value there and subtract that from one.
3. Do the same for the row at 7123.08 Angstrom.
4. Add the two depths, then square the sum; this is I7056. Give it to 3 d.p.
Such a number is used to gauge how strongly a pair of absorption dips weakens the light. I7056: 0.000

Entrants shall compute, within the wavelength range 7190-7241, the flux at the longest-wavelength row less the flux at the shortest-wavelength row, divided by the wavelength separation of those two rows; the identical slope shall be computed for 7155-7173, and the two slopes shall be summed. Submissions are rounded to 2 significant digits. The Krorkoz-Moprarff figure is 1.2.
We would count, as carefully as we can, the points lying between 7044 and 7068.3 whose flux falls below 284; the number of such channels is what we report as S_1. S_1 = 10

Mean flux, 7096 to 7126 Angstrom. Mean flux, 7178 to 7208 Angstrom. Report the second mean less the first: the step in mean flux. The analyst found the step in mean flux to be -4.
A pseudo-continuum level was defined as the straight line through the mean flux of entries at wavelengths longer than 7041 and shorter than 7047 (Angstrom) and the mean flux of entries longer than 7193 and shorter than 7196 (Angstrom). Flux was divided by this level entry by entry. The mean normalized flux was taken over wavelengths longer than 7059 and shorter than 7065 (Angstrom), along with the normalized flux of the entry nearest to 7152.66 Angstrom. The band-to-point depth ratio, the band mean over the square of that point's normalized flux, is 1.17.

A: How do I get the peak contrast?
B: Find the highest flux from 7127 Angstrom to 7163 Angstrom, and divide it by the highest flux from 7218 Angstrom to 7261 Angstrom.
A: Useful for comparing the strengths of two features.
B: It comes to 1.02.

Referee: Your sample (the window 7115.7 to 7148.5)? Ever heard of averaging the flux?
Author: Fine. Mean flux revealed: 283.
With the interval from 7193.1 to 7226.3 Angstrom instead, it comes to 280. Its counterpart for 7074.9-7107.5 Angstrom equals 295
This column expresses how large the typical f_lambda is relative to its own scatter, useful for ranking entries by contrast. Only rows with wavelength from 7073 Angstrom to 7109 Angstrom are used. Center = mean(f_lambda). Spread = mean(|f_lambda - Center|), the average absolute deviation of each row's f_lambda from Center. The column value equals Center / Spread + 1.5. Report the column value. 34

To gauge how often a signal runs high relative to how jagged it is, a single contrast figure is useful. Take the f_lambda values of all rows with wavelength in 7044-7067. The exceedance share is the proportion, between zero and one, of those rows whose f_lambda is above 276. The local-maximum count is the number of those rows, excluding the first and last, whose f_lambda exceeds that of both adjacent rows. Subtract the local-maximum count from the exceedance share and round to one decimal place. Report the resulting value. -1.1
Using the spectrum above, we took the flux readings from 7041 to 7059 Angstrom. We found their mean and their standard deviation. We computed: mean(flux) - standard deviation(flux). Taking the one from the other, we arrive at 276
